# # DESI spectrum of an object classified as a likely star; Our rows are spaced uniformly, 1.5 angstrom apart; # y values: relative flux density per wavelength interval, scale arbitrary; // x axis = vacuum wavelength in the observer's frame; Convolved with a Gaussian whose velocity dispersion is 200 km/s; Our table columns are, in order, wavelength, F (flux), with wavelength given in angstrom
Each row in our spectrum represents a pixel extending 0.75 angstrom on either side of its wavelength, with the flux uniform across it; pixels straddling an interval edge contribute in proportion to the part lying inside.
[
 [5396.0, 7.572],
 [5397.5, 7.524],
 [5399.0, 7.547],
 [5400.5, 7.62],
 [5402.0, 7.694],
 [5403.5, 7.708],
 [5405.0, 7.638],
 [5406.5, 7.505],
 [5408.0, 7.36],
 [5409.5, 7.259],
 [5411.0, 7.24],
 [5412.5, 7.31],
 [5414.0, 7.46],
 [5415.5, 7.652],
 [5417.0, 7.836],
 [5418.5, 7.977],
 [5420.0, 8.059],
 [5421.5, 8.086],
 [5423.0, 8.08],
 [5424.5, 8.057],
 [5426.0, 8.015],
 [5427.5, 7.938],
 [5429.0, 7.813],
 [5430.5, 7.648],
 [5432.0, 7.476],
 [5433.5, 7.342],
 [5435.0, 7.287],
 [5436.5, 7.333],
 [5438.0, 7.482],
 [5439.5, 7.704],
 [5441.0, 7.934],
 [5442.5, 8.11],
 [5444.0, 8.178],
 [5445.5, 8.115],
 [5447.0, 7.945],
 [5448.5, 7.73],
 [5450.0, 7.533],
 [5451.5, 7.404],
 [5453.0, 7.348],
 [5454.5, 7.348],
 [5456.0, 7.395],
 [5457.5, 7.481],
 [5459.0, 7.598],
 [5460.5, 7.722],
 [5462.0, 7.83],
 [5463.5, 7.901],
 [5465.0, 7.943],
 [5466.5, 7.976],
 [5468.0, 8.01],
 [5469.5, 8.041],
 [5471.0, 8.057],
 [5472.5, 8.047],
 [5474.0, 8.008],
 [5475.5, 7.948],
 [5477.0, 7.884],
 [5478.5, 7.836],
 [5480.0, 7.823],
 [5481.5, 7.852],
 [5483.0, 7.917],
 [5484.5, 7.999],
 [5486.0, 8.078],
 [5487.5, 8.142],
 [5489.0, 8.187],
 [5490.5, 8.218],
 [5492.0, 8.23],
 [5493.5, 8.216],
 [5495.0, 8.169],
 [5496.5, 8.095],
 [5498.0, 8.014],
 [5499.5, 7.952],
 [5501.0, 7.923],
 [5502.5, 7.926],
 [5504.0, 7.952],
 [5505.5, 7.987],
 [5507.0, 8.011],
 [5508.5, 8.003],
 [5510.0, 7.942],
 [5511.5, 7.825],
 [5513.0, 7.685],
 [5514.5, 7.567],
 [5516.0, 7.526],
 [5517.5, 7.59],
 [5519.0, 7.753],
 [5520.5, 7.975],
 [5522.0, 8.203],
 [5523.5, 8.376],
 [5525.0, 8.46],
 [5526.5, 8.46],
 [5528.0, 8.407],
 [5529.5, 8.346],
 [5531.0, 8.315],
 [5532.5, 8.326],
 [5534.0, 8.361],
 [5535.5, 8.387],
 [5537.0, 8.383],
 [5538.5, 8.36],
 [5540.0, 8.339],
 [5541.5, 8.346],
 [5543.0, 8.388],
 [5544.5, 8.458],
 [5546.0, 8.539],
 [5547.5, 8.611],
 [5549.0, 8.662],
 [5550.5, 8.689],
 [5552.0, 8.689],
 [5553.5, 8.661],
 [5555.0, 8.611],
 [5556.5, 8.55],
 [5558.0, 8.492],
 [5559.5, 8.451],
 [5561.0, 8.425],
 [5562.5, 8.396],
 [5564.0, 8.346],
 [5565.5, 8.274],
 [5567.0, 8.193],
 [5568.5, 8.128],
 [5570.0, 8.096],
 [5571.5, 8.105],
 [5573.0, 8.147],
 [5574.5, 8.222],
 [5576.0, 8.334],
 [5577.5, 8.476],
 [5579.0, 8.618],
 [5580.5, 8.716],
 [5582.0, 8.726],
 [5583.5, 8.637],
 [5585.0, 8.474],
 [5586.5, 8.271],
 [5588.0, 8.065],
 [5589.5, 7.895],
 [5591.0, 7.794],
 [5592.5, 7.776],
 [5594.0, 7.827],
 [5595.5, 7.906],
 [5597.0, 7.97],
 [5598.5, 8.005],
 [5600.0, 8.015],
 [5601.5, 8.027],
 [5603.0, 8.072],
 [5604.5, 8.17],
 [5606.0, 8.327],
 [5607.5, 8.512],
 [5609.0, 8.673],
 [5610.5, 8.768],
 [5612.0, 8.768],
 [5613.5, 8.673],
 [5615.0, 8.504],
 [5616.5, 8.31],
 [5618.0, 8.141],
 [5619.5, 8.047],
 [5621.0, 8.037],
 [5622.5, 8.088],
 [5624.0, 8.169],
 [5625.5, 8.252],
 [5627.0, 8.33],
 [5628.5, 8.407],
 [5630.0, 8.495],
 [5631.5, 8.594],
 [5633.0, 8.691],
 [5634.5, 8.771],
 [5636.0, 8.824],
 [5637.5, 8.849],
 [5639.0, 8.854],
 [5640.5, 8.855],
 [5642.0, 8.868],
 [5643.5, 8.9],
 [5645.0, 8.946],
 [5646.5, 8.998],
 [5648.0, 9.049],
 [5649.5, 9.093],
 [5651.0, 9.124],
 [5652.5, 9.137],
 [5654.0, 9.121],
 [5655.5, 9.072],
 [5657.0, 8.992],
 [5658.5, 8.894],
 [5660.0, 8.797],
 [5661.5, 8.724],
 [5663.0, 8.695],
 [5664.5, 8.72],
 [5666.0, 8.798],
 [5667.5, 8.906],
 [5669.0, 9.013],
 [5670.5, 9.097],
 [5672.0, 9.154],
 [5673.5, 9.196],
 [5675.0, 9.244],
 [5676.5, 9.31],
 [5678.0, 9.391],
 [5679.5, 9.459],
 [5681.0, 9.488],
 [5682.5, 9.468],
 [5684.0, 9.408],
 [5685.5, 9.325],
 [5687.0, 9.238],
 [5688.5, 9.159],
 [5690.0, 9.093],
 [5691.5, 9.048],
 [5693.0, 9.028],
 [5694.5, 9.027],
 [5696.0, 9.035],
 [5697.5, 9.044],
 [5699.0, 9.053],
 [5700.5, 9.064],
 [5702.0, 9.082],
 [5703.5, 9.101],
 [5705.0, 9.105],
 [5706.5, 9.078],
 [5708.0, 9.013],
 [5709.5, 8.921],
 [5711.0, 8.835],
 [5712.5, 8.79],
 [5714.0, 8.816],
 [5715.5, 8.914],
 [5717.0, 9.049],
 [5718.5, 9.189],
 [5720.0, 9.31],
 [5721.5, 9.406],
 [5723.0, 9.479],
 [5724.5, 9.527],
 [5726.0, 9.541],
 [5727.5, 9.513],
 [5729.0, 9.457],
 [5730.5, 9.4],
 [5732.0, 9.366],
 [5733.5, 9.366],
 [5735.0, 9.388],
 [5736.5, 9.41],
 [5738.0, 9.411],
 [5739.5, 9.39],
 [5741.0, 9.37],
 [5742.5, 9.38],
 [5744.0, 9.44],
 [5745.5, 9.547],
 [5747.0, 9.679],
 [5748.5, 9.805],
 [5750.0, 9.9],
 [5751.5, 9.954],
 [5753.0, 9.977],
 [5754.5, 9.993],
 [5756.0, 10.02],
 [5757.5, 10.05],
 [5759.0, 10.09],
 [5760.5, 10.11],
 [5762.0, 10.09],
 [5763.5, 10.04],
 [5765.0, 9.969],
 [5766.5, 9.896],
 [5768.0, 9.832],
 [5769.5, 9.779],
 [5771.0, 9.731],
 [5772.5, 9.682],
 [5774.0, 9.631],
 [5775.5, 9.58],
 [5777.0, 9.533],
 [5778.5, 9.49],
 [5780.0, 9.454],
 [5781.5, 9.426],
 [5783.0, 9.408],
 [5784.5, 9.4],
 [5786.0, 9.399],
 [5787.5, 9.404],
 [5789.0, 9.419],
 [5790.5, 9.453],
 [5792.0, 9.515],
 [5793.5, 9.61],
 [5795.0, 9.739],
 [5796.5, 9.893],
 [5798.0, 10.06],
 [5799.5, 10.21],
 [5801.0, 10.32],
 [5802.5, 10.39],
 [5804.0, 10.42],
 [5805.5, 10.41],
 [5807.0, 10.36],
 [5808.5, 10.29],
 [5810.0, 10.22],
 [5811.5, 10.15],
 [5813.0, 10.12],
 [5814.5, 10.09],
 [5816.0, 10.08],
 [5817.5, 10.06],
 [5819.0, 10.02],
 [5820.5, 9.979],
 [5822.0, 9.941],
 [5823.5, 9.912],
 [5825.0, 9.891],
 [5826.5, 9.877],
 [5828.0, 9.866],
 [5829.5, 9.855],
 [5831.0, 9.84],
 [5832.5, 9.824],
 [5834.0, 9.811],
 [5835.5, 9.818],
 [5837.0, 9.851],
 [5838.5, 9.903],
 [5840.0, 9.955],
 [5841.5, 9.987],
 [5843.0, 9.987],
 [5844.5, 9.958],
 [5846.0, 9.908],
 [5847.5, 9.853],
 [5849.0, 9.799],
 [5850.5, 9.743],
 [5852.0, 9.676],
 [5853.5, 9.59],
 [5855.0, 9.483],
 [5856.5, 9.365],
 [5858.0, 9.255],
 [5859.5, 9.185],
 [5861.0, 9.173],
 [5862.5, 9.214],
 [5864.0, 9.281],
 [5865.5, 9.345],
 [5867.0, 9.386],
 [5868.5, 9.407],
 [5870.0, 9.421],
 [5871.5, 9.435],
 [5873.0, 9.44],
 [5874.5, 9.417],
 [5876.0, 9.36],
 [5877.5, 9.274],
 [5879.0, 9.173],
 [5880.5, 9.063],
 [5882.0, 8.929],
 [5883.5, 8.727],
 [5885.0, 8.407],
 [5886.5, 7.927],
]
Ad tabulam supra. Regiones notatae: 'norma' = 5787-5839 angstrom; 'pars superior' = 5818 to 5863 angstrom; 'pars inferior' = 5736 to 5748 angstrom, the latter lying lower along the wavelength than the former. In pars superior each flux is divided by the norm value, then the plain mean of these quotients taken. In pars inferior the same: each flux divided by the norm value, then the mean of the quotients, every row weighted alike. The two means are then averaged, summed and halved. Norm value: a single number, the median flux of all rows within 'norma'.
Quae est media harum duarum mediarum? 0.97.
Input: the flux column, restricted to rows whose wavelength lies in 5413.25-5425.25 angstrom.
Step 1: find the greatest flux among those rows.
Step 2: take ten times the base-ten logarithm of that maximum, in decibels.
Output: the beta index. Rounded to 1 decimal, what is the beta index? 9.1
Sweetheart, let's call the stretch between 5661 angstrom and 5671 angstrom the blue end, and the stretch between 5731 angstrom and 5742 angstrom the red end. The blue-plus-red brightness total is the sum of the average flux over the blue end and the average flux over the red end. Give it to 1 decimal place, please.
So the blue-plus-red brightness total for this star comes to 18.2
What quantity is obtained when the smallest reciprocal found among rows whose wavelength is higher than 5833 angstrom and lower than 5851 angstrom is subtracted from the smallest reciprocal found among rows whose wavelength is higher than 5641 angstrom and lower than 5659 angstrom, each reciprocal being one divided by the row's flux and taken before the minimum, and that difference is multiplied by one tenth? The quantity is 0.0009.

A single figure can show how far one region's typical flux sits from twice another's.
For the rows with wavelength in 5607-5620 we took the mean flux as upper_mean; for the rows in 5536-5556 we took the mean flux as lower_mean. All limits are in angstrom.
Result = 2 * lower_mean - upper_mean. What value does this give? 8.5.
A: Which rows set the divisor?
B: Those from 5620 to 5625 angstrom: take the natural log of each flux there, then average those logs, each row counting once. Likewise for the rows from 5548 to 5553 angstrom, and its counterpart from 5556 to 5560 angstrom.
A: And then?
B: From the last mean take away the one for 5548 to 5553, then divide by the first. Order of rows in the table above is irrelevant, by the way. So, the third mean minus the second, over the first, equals -0.01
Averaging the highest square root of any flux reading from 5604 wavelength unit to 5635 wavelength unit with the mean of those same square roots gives 2.93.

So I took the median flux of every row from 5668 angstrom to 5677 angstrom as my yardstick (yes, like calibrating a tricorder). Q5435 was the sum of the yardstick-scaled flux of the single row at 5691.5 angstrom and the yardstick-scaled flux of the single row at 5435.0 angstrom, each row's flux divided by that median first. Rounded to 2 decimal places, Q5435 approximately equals 1.78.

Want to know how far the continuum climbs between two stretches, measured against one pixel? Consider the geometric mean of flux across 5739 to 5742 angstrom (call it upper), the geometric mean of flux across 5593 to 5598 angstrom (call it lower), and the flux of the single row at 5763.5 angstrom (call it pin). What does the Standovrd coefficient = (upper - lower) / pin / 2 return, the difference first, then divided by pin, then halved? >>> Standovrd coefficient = 0.07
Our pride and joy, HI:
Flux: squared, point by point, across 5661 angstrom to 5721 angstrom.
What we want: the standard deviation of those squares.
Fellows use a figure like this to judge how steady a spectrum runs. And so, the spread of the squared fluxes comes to 3.8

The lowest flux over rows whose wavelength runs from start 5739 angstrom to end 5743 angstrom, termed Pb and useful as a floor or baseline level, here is 9.37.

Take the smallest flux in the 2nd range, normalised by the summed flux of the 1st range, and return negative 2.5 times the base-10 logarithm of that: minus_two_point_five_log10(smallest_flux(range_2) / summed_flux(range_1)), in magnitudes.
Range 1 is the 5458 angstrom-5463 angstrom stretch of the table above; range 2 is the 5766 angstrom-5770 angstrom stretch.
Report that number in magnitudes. 0.94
